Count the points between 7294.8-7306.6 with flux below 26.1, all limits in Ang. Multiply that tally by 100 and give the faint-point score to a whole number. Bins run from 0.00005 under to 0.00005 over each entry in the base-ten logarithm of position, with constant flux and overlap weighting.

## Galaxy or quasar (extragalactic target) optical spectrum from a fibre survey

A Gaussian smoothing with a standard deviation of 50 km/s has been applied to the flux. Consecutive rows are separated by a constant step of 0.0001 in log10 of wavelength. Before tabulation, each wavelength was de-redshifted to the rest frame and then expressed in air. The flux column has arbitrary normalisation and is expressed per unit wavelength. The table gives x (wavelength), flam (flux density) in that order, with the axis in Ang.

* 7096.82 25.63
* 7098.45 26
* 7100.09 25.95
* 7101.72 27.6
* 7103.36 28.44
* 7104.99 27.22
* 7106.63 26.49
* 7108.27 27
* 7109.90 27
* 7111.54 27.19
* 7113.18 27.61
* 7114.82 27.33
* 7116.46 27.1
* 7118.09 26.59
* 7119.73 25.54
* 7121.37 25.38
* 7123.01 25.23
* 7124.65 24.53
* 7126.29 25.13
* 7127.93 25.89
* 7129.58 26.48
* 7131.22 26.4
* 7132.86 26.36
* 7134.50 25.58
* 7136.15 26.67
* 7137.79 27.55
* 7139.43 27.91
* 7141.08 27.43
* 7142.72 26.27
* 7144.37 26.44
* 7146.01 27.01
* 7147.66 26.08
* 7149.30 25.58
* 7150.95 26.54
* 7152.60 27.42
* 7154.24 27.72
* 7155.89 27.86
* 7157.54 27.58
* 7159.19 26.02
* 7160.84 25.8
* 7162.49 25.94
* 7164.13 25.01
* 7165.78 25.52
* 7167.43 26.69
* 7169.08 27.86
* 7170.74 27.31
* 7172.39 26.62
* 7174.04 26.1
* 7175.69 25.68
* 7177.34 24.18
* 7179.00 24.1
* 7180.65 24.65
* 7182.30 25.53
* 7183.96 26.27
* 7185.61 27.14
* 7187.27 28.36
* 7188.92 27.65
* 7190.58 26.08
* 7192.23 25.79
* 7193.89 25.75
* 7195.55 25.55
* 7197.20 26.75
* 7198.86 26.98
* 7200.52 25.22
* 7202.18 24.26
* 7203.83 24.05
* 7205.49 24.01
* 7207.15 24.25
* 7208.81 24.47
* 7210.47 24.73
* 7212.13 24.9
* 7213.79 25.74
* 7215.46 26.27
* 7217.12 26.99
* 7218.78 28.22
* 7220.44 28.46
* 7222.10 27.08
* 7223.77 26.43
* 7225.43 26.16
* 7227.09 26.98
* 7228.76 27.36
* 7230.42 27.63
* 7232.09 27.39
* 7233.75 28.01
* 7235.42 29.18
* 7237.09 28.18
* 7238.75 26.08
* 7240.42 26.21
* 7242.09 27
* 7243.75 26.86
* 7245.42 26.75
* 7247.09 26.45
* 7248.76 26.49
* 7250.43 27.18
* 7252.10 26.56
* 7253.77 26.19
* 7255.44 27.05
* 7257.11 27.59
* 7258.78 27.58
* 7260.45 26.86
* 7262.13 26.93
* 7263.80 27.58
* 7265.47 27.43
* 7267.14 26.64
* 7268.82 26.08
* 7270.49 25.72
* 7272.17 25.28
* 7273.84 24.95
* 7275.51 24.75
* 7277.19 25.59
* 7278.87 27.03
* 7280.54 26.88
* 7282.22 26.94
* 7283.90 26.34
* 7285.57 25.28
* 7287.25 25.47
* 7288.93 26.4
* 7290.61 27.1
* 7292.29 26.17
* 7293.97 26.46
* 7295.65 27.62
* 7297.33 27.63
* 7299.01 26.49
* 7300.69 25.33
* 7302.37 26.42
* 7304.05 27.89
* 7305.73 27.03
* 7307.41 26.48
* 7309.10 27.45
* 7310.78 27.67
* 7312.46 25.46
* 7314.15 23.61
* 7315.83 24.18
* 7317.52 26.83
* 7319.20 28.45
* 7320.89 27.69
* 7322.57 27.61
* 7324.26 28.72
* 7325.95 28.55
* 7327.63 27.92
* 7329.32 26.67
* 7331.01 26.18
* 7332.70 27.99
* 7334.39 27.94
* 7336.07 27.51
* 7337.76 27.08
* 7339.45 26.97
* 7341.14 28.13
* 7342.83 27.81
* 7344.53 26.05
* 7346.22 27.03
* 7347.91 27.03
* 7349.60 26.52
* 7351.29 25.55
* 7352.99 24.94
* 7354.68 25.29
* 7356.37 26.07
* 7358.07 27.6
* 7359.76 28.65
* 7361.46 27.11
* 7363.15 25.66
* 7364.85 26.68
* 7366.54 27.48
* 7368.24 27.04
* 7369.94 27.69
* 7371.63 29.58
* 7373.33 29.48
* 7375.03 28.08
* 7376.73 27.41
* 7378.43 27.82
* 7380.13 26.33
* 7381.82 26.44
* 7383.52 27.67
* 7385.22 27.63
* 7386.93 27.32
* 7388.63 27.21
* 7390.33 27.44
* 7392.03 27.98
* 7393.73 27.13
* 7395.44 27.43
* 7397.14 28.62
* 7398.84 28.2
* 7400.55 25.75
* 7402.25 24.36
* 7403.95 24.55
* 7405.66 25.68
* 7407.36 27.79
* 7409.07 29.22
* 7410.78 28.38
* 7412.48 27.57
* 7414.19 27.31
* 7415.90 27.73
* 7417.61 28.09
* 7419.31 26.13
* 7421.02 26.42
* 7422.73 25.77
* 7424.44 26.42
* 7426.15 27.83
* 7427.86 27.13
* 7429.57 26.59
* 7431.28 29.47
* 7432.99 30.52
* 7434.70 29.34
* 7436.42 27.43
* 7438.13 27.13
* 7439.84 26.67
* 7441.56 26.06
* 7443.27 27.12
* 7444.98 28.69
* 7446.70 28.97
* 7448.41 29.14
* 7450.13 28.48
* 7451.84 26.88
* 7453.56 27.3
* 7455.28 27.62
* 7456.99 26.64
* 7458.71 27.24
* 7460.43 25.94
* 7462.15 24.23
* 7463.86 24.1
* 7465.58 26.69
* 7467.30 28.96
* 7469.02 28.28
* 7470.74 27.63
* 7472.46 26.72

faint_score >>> 100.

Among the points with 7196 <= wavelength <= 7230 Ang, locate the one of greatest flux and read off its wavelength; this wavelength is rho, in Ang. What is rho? 7220.44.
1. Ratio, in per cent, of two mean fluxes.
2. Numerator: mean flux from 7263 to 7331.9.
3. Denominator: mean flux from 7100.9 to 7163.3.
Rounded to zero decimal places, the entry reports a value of 100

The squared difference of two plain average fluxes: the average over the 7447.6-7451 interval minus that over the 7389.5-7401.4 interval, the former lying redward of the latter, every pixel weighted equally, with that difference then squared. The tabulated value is 1.7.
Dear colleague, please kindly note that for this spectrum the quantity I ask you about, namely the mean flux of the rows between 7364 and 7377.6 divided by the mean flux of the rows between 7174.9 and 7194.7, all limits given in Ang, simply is 1.08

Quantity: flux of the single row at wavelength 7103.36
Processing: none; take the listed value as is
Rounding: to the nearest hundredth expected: 28.44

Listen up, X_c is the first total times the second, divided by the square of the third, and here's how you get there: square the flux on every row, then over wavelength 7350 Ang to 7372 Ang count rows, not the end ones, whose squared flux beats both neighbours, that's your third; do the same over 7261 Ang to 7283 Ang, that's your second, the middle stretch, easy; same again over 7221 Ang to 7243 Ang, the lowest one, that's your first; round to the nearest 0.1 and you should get 1.0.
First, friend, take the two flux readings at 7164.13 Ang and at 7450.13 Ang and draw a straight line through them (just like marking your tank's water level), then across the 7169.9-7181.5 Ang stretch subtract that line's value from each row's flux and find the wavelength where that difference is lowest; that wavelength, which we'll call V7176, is 7179.00 Ang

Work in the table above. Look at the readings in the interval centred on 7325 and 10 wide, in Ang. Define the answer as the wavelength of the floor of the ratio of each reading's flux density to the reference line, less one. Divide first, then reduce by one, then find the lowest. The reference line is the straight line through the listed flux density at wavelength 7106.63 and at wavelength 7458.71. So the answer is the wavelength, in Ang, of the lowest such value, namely 7329.32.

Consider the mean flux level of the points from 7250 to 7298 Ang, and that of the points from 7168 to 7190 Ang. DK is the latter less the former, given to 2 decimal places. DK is -0.26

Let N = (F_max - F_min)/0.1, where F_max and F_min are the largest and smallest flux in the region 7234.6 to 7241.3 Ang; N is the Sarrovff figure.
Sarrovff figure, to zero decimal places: 31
